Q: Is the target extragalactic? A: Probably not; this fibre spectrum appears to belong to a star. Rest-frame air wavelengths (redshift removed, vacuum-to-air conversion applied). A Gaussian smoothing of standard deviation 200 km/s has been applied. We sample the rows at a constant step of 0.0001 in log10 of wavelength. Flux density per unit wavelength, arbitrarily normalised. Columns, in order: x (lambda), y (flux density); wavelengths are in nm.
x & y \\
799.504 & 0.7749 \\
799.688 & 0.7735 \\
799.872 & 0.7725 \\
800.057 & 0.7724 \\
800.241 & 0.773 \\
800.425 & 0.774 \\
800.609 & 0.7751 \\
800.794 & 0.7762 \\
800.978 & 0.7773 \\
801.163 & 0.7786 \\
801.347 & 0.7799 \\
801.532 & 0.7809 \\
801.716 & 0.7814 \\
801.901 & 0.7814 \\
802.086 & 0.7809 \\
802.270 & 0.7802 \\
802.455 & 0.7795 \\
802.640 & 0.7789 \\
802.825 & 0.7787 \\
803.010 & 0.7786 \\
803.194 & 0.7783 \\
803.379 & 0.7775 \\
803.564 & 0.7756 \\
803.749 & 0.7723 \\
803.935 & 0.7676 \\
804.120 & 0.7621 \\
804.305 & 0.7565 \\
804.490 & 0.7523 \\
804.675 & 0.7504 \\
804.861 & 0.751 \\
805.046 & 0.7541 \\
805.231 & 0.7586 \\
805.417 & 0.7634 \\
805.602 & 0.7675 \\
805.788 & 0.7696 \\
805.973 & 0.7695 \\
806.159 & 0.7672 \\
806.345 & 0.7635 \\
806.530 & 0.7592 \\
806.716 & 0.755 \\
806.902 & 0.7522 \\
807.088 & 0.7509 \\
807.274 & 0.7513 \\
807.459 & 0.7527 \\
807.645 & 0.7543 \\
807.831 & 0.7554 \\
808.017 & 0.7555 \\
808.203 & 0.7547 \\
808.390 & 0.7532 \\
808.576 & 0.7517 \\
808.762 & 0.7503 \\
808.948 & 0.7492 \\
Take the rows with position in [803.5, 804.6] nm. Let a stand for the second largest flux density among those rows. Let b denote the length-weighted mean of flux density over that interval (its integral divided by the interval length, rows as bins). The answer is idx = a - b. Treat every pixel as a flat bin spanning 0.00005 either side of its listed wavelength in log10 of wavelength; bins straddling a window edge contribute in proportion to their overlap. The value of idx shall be 0.0085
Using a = 0.7723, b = 0.764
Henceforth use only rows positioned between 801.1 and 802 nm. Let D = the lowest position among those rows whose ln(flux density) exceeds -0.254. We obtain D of 801.163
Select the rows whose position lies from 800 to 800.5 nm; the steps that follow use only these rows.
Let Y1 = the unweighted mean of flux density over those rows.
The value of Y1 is 0.773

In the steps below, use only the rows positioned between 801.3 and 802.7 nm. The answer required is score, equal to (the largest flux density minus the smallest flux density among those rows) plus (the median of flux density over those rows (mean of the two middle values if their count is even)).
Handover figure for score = 0.783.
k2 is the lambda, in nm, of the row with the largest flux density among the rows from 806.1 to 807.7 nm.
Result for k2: 806.159 nm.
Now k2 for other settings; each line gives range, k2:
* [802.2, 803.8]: 802.270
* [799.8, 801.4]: 801.347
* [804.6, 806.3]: 805.788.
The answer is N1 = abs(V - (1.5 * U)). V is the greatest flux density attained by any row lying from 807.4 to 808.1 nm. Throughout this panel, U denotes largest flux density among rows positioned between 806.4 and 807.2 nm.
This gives 0.383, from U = 0.7592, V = 0.7555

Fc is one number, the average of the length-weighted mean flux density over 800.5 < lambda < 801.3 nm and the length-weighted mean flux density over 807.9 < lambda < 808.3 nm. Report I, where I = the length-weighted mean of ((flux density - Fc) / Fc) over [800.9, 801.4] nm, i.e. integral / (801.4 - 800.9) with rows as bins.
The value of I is 0.017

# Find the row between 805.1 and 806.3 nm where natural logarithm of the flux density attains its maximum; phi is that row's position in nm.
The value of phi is 805.788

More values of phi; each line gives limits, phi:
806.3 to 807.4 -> 806.345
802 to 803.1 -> 802.086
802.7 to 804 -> 802.825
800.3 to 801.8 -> 801.716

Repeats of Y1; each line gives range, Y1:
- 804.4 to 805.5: 0.755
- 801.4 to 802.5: 0.781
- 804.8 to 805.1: 0.753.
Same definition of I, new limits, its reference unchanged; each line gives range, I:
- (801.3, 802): 0.020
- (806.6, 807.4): -0.017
